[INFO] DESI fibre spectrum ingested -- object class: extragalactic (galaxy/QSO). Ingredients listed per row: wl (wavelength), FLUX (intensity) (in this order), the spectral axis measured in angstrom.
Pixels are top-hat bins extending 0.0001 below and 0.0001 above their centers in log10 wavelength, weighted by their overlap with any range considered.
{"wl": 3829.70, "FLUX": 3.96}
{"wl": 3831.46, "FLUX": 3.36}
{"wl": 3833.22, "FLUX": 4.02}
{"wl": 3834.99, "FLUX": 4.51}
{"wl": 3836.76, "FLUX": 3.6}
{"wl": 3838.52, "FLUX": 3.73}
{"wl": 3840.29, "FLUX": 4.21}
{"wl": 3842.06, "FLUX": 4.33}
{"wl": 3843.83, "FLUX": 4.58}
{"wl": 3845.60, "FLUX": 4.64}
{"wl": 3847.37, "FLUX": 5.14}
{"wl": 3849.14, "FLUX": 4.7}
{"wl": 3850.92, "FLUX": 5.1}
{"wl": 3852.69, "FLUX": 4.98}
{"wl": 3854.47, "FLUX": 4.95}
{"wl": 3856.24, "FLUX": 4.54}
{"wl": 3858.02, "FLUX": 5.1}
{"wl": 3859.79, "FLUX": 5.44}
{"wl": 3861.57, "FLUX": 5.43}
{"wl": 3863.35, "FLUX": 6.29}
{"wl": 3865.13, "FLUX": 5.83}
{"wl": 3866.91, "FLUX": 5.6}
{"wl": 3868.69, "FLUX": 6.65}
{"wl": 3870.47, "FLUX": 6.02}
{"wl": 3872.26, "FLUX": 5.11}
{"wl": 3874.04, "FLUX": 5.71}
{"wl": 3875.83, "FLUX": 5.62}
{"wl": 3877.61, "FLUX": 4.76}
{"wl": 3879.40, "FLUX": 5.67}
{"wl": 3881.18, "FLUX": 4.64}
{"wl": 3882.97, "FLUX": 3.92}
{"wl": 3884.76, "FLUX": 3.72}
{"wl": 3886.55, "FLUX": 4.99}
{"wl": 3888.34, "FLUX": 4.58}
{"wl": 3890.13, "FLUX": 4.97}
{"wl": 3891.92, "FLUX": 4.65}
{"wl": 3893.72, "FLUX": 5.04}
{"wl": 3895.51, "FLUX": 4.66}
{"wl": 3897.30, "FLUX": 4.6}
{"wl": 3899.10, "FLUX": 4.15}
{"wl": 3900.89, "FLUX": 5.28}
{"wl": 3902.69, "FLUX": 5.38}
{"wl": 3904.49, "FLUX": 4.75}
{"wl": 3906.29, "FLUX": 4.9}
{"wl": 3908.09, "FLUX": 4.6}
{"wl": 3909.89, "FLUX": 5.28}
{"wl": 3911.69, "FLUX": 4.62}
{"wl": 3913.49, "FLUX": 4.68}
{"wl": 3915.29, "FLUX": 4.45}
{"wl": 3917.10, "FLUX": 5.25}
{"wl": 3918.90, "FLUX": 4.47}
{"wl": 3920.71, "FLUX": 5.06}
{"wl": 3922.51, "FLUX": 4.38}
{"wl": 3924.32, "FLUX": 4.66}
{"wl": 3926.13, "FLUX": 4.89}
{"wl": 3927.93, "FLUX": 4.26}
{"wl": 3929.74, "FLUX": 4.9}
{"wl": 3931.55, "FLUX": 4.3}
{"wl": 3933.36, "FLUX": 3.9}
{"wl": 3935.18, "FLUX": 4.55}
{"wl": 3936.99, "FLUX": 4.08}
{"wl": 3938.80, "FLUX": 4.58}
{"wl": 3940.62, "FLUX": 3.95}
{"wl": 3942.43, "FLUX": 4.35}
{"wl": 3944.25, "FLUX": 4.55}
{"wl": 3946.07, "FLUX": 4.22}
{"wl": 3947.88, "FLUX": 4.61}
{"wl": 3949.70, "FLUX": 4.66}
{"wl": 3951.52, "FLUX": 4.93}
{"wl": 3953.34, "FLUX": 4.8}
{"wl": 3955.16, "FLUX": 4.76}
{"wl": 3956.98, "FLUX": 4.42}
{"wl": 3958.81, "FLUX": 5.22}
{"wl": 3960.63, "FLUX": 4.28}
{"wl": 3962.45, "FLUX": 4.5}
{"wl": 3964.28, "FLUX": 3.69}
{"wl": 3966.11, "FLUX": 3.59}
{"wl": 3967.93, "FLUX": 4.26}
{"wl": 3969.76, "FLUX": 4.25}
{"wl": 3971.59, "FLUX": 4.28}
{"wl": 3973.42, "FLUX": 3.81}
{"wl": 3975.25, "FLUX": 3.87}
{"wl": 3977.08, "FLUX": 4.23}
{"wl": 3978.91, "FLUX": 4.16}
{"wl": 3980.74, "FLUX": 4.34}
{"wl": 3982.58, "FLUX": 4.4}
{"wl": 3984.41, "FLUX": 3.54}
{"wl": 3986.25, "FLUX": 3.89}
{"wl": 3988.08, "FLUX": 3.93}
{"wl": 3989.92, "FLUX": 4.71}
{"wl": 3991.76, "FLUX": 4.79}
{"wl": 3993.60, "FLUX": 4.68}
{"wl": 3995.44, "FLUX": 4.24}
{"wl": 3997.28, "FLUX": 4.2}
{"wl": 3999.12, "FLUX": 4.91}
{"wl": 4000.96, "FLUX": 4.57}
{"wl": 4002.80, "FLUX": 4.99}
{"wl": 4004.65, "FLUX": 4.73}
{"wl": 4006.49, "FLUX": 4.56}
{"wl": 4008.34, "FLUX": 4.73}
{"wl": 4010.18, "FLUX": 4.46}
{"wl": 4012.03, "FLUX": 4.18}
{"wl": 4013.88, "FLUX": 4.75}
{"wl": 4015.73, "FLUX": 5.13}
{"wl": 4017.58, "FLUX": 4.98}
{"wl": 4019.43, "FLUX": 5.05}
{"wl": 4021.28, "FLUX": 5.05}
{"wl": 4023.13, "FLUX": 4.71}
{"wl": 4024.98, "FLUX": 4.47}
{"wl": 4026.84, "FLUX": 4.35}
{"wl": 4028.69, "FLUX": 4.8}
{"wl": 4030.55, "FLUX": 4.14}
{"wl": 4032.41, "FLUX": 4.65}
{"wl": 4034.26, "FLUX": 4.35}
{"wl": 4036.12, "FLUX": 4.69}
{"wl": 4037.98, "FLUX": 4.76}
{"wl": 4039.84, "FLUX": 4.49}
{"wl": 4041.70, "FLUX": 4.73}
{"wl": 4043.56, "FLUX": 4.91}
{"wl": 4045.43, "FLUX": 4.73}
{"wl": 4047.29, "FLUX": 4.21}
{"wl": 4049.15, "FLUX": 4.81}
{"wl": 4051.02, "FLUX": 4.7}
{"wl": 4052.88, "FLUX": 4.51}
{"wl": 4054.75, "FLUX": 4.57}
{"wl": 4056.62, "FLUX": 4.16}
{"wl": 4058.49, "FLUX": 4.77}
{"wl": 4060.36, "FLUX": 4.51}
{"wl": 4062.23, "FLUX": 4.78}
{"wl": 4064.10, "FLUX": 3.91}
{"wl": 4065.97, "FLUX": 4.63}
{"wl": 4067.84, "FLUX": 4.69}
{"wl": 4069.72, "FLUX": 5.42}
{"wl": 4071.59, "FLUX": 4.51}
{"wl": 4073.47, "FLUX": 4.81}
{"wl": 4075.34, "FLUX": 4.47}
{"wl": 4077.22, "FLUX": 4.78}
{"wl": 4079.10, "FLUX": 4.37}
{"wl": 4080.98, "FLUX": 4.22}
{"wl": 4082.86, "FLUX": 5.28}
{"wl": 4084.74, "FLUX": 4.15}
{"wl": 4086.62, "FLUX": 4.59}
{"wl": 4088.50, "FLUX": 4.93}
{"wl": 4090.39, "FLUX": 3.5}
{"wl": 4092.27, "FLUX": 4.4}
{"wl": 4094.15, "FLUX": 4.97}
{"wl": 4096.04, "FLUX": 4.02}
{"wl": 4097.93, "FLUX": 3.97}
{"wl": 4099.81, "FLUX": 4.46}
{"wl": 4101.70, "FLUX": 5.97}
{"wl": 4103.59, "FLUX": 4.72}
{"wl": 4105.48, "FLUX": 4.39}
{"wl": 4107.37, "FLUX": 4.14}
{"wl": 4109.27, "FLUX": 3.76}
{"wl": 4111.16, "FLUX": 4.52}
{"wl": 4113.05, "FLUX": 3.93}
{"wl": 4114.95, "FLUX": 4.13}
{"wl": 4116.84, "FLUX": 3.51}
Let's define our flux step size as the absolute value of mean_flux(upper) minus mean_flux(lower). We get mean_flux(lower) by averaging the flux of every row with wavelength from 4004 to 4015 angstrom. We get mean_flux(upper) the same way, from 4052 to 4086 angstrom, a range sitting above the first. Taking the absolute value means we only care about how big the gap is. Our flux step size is 0.0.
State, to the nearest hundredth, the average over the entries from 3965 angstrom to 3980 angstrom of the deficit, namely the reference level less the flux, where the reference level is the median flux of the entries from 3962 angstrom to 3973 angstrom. 0.20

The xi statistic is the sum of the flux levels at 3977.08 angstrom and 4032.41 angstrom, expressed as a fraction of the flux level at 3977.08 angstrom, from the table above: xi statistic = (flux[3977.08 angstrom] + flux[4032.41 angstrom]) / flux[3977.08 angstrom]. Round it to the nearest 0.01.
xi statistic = 2.10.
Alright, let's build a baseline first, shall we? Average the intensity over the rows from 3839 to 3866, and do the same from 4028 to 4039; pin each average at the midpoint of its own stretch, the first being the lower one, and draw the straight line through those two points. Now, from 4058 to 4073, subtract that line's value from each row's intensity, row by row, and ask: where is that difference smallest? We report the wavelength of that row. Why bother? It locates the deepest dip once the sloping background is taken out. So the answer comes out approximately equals 4064.10 angstrom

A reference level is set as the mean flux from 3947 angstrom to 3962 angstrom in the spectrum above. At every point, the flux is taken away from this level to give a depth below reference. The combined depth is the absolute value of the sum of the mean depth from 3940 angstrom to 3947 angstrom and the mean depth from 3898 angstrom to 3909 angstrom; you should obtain 0.3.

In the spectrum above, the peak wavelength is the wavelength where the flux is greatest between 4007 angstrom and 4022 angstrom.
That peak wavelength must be 4015.73 angstrom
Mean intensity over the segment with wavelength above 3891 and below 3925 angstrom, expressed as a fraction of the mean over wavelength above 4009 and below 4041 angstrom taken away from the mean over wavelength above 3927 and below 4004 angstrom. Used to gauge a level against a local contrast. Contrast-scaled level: -17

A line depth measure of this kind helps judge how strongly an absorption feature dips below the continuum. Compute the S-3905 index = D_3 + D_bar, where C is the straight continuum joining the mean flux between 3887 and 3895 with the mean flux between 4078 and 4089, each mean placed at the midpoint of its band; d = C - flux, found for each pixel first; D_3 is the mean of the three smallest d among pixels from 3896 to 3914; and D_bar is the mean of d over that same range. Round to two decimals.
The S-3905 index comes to -0.55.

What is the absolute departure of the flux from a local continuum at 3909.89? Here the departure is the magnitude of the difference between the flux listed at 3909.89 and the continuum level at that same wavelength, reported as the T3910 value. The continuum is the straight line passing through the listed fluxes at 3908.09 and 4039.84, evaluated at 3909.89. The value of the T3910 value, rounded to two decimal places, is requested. 0.68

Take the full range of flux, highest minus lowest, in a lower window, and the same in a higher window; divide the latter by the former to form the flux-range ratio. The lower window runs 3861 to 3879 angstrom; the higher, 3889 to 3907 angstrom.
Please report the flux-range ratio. 0.65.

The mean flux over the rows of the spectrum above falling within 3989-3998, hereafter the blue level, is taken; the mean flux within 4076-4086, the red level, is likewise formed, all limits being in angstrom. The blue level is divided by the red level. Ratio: 0.99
